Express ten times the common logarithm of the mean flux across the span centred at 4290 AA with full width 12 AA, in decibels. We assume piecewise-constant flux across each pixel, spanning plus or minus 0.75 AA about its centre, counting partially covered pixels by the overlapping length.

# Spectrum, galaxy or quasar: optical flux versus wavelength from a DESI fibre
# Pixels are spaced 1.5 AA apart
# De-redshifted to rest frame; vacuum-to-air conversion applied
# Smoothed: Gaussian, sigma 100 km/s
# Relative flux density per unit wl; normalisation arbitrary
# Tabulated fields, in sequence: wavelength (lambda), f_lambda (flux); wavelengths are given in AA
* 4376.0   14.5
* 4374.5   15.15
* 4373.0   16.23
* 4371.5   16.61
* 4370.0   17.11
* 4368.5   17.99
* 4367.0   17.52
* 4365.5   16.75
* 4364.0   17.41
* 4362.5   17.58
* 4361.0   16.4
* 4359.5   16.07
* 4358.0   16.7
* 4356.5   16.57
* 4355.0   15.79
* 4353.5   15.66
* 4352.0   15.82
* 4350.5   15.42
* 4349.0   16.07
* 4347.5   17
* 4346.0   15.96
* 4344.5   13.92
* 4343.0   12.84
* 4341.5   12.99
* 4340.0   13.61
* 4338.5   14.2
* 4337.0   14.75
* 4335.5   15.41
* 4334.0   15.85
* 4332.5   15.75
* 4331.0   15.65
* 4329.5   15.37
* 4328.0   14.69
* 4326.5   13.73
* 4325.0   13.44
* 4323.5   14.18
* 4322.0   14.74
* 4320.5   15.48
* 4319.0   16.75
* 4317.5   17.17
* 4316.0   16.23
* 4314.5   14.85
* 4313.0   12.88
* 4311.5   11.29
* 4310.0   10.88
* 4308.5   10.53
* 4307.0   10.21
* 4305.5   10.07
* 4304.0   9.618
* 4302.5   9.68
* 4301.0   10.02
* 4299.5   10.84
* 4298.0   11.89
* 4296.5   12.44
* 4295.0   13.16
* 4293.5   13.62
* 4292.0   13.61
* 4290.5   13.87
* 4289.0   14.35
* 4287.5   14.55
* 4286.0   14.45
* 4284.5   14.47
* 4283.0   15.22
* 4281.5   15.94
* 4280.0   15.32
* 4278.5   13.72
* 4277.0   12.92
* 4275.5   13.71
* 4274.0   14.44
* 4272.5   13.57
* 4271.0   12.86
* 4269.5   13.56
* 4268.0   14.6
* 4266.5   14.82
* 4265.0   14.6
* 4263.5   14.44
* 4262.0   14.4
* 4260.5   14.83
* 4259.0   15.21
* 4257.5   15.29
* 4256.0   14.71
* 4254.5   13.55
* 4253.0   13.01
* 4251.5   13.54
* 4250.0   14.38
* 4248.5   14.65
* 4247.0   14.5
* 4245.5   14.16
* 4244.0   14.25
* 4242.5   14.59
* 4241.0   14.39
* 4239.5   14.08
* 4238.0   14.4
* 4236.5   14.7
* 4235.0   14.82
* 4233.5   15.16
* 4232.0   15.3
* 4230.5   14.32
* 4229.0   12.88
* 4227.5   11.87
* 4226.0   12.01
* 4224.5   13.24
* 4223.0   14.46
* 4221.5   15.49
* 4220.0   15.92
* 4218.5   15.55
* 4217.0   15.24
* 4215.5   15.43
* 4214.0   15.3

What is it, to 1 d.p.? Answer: 11.5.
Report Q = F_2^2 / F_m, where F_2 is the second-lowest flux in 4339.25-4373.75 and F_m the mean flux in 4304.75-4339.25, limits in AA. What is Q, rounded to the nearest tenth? 12.0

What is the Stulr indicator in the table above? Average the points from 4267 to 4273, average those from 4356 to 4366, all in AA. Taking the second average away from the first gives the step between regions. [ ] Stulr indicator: -3.1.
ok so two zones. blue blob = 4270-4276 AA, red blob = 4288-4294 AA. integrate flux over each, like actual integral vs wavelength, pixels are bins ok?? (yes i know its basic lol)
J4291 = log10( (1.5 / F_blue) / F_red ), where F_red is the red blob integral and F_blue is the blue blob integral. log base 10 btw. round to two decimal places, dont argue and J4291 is -3.66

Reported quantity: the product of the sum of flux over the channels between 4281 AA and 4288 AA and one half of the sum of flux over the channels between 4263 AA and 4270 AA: 2687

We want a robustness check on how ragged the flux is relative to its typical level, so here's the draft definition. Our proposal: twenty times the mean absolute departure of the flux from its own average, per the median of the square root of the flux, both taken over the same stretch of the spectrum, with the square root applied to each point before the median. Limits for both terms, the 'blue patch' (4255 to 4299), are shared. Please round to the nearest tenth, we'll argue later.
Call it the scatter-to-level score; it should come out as 4.0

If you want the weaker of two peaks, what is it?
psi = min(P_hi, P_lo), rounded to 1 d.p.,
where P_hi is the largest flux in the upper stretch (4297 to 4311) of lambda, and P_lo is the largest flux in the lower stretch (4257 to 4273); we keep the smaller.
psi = 11.9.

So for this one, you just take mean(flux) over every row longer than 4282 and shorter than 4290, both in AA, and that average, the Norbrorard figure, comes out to 14.6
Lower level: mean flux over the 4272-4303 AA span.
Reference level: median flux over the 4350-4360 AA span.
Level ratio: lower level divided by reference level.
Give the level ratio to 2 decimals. 0.85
